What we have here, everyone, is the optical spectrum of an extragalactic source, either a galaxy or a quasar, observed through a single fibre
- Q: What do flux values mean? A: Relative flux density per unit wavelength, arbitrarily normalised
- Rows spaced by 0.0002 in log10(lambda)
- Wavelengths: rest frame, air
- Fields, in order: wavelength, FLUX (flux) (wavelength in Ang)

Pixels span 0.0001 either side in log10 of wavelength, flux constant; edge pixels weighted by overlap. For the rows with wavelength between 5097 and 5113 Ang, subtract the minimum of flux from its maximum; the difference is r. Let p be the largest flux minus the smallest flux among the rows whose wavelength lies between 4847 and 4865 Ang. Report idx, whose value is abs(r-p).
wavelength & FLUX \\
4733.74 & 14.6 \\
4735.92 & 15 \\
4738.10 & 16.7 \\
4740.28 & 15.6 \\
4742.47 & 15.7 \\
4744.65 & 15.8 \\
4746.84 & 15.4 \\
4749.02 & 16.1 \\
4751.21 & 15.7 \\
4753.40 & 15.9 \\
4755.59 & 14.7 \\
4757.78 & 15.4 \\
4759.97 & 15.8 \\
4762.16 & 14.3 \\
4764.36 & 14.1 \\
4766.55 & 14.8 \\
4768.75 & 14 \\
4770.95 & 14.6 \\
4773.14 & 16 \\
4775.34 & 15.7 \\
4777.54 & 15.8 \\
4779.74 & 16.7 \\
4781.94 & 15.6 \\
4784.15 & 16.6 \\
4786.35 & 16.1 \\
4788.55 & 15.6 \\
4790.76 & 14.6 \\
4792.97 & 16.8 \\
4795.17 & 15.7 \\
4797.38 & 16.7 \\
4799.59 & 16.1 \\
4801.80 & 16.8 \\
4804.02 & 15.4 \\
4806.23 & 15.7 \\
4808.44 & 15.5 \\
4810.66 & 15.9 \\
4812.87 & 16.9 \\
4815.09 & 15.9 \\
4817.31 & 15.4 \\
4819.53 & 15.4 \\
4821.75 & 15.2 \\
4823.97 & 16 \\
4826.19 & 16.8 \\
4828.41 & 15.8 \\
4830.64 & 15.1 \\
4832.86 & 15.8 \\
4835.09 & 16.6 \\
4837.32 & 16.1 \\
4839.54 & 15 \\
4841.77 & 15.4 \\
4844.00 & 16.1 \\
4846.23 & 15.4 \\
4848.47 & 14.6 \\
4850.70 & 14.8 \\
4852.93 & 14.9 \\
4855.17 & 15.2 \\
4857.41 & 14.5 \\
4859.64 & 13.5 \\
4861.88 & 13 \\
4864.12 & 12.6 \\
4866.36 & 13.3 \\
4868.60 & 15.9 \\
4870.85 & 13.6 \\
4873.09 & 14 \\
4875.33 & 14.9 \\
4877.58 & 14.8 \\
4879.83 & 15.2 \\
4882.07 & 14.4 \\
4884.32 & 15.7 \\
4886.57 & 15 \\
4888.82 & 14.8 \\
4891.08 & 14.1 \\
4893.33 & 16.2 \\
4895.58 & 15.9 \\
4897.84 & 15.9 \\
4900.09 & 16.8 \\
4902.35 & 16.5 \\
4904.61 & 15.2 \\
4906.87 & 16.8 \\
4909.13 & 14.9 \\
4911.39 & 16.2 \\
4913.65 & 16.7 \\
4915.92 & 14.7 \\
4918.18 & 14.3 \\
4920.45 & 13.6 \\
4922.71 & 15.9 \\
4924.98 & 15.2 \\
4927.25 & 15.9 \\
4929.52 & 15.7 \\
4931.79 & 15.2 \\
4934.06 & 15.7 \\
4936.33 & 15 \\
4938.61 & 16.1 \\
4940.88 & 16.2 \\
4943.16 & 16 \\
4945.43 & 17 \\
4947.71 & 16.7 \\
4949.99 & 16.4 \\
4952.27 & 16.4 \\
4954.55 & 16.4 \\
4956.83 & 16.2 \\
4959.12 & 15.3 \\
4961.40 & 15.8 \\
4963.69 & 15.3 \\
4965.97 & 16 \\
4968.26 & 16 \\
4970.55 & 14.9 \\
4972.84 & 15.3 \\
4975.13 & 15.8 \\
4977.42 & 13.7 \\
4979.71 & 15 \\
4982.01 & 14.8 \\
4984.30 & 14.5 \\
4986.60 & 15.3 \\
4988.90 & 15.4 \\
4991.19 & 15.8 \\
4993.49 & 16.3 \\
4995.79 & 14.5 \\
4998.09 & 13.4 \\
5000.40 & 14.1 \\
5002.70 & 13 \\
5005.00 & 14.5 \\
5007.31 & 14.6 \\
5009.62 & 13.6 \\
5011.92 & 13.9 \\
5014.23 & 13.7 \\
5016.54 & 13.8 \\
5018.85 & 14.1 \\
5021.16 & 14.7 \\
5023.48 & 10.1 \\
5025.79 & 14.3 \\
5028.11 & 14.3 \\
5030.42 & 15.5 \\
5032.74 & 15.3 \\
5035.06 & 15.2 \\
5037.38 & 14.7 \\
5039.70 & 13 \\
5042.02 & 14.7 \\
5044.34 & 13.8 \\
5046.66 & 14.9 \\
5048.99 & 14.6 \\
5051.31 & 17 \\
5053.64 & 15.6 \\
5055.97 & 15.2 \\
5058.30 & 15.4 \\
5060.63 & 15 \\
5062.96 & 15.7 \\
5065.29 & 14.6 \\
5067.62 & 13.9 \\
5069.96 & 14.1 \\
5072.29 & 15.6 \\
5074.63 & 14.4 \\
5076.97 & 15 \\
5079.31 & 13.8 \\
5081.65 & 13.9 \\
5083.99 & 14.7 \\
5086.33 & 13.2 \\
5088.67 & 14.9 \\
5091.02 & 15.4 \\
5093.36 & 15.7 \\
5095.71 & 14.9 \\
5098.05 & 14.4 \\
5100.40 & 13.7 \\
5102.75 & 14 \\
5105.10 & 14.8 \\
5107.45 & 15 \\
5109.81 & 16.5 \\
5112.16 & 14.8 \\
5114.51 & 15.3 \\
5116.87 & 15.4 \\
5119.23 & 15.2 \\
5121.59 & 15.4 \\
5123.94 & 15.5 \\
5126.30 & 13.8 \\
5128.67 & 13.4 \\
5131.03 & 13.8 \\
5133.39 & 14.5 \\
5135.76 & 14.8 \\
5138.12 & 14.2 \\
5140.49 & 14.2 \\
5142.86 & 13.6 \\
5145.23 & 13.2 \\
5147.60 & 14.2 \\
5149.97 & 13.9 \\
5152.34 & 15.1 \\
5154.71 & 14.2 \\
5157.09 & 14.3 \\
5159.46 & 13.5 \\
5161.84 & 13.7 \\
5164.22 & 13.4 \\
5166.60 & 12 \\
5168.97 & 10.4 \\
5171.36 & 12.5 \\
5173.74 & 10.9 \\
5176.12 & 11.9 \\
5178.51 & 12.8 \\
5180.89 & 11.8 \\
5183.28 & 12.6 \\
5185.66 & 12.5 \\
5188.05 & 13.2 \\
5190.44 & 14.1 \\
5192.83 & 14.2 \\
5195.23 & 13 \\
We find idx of 0.2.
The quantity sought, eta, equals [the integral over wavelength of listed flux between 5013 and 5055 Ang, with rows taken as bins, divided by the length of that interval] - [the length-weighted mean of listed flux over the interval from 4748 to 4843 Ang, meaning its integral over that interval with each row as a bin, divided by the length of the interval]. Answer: -1.3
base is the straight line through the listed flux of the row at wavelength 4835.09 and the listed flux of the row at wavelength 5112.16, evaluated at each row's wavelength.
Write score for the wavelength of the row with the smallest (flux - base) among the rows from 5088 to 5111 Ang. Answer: 5100.40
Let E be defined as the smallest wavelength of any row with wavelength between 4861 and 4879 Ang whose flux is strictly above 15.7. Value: 4868.60 Ang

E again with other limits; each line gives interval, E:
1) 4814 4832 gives 4815.09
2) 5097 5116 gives 5109.81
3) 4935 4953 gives 4938.61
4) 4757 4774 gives 4759.97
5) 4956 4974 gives 4956.83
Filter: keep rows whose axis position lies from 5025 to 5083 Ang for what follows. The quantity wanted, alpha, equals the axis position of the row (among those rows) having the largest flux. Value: 5051.31 Ang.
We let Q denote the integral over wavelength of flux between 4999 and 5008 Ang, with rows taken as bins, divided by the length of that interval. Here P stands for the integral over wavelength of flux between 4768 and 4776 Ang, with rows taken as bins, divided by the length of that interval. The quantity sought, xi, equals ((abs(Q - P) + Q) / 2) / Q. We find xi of 0.539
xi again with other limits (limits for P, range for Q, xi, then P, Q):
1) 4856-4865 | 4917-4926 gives 0.543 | 13.5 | 14.8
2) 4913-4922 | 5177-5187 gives 0.595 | 14.8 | 12.4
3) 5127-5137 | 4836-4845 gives 0.550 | 14.1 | 15.7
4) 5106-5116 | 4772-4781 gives 0.521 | 15.4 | 16.0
